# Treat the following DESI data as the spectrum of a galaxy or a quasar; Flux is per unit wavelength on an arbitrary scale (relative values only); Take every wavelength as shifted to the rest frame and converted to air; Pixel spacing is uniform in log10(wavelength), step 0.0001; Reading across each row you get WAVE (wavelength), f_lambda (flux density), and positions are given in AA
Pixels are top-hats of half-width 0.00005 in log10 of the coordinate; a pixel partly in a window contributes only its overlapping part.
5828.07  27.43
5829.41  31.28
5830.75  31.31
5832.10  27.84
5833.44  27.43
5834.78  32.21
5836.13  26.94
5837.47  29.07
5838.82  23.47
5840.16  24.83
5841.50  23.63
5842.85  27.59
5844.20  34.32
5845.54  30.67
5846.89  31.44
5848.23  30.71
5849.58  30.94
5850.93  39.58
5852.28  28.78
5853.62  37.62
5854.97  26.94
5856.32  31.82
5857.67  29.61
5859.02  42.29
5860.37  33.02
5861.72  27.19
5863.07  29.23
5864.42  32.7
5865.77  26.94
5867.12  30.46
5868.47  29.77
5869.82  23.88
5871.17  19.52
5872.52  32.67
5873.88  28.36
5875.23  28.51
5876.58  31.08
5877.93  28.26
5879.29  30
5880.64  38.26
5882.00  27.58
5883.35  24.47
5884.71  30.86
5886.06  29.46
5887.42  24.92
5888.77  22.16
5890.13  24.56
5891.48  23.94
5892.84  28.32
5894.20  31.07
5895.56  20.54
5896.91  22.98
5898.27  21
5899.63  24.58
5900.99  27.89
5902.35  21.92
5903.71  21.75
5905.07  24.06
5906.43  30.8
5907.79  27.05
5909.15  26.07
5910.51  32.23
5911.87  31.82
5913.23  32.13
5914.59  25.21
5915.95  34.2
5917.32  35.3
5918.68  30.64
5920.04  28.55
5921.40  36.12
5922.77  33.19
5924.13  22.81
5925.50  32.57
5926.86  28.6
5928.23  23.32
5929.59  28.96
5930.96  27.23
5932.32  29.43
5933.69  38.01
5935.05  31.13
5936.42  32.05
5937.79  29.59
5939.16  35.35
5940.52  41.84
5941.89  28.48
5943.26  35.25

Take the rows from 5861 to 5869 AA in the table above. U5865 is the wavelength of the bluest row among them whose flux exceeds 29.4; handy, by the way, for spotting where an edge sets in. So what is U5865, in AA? 5864.42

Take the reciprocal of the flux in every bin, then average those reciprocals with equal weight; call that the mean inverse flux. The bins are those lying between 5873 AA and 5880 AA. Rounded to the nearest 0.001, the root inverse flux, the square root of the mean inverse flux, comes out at 0.185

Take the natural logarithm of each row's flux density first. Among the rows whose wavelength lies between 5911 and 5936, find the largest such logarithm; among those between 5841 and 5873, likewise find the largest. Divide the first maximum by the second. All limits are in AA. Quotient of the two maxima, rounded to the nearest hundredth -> 0.97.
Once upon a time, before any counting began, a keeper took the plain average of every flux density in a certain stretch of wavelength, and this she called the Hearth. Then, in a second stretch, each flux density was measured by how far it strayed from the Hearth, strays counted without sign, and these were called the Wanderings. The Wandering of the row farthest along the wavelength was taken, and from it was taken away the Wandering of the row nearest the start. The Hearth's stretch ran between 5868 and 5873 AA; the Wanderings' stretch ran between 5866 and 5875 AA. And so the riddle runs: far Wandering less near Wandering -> -2.1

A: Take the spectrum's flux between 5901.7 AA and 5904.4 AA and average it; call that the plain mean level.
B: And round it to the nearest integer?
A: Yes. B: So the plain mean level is 22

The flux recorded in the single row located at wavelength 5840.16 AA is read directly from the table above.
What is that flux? 24.83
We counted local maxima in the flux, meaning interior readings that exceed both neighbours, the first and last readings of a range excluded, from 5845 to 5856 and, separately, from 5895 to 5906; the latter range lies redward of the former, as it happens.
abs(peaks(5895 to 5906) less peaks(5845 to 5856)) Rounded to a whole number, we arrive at 1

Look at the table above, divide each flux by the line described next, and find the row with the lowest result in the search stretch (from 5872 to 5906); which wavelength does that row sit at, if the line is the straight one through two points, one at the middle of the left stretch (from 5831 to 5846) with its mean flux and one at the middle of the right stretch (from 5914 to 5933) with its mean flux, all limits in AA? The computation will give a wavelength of 5895.56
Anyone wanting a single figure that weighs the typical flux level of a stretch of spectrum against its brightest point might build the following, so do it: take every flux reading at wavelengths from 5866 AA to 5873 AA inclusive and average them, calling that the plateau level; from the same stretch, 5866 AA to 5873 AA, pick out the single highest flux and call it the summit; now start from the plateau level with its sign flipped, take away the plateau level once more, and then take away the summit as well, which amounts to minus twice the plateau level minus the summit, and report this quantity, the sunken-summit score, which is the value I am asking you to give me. -87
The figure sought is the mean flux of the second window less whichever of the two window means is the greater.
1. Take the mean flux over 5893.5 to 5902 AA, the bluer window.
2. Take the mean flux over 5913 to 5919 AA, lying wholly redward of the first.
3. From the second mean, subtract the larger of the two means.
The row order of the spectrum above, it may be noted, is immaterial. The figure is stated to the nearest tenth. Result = 0.0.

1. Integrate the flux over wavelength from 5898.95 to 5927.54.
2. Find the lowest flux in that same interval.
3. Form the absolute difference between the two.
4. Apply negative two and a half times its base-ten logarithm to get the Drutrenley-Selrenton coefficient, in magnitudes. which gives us -7.27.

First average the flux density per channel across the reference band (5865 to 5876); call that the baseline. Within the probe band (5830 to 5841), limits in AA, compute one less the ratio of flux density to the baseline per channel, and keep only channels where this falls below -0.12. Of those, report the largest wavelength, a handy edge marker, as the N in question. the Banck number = 5834.78 AA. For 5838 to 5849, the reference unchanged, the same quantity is 5846.89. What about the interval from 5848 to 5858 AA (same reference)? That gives 5856.32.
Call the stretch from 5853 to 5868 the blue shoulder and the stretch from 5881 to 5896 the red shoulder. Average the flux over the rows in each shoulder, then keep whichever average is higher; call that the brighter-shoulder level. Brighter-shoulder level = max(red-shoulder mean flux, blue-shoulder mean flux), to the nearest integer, 32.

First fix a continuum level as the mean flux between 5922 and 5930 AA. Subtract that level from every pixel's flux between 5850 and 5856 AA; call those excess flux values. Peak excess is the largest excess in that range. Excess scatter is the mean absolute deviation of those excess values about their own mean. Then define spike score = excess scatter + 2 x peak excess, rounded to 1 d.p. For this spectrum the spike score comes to 28.0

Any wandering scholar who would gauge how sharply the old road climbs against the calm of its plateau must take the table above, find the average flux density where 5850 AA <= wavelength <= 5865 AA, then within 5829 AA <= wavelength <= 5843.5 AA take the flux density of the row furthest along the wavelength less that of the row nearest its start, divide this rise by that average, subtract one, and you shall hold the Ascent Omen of -1.11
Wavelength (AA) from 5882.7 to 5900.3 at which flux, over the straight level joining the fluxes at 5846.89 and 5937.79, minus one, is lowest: 5895.56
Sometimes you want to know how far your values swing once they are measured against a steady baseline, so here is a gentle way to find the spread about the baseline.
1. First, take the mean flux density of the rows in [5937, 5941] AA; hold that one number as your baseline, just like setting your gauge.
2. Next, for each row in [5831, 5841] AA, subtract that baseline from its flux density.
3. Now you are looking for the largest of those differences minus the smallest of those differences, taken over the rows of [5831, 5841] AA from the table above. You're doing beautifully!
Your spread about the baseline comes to 8.7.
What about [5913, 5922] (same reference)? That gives 10.9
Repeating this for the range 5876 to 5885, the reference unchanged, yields 13.8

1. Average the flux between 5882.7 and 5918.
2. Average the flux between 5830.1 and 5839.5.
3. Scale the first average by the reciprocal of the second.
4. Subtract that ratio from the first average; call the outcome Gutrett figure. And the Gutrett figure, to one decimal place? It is 25.9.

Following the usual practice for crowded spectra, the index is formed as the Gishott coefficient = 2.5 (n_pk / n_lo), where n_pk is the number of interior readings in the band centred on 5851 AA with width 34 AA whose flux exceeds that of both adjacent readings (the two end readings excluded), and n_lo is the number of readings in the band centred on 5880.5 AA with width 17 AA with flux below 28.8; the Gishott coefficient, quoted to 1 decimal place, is 3.2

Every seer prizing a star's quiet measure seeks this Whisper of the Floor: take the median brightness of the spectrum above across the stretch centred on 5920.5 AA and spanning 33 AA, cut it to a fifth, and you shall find 6.14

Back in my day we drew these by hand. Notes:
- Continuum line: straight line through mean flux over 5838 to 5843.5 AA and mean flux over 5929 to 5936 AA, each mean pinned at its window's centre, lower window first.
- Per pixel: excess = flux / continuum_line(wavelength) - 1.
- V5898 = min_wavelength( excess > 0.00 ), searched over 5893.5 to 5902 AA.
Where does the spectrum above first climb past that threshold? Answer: 5894.20 AA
